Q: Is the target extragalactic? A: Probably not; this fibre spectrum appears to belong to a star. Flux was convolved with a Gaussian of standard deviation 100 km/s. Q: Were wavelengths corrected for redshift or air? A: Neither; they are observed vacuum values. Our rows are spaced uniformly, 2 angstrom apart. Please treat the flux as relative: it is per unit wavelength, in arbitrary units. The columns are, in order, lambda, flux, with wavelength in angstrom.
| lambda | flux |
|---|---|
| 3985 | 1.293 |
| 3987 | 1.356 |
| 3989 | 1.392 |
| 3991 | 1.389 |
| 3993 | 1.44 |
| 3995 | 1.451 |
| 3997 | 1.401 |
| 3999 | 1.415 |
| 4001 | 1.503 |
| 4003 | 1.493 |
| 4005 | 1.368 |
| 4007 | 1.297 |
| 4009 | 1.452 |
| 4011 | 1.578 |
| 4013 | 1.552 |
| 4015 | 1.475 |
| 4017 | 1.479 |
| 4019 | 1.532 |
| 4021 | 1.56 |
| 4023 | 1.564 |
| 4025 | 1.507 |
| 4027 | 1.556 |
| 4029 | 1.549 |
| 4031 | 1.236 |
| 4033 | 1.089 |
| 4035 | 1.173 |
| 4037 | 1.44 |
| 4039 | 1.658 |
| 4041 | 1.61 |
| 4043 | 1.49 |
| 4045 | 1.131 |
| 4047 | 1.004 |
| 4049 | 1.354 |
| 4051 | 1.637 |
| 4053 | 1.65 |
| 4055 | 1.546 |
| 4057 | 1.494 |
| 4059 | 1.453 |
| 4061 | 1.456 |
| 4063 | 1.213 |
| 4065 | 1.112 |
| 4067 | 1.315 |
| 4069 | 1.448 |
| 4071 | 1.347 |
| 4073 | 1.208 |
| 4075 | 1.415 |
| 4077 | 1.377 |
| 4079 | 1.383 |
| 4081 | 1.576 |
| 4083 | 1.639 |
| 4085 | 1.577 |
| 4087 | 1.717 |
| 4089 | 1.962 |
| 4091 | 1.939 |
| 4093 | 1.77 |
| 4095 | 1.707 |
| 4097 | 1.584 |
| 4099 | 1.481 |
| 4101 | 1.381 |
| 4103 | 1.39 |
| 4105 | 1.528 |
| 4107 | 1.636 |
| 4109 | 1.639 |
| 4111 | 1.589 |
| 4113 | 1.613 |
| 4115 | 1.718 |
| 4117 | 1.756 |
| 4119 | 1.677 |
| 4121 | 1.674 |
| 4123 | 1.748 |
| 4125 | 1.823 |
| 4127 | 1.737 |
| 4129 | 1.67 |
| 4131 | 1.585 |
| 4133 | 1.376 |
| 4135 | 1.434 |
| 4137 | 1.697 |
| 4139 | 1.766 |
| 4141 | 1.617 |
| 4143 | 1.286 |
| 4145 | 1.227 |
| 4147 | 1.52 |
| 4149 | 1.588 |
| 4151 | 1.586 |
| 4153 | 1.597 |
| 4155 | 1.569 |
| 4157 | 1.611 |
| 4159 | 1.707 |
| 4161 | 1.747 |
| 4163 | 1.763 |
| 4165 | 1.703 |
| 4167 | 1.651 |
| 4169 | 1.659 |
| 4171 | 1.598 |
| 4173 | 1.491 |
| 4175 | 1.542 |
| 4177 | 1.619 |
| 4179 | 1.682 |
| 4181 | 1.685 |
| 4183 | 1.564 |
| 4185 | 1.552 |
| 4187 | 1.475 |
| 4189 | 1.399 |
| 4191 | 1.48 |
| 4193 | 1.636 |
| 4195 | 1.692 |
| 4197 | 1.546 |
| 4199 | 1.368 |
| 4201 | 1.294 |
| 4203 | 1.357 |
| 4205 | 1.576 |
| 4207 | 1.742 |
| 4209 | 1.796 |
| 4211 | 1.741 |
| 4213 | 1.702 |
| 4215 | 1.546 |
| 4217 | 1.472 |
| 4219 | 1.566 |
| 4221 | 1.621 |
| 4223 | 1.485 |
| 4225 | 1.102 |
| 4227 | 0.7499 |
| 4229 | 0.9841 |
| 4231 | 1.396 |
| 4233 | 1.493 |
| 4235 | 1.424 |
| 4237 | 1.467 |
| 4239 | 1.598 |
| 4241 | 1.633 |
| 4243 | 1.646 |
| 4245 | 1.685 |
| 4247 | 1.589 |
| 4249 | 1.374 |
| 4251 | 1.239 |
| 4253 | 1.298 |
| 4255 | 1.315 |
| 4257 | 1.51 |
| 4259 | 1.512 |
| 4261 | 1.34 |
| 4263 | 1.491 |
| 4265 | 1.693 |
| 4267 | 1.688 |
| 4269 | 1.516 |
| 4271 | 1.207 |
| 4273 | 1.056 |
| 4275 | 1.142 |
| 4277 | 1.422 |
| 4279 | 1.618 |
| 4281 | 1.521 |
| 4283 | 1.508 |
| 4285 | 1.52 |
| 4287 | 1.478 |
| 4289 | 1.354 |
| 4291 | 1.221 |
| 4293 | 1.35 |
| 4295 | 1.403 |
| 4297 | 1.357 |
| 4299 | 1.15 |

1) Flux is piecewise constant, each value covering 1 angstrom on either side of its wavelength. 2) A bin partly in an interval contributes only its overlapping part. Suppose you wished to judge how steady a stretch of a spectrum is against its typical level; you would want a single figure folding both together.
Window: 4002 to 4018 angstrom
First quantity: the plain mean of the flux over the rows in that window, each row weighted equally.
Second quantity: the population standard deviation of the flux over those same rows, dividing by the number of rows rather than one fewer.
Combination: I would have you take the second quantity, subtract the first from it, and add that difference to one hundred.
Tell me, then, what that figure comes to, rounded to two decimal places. 98.62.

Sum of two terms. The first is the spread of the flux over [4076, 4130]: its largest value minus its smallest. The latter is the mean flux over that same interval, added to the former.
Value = 2.23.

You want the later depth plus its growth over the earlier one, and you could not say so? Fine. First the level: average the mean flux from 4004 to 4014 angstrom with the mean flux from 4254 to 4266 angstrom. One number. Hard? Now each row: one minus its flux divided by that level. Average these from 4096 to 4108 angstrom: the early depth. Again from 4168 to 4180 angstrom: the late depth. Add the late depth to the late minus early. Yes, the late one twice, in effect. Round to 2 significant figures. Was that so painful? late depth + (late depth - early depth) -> -0.16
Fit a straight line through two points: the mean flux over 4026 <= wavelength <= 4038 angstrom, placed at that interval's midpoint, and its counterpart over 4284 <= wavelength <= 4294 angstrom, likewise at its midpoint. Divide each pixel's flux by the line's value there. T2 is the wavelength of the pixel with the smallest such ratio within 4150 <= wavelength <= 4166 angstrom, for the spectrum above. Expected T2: 4155 angstrom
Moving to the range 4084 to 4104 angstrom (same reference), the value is 4101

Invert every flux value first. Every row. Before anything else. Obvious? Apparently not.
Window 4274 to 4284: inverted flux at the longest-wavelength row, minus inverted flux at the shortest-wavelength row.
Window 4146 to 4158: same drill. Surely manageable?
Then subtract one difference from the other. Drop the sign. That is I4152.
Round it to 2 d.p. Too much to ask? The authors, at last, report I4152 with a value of 0.18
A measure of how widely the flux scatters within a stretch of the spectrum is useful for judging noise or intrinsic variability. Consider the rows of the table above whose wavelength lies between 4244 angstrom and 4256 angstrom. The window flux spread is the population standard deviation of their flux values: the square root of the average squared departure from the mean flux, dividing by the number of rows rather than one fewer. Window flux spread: 0.16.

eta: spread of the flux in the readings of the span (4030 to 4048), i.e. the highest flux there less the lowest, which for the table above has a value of 0.7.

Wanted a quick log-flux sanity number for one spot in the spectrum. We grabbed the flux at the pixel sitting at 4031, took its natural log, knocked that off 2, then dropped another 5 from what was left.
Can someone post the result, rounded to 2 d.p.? -3.21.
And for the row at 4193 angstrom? -3.49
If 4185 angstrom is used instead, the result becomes -3.44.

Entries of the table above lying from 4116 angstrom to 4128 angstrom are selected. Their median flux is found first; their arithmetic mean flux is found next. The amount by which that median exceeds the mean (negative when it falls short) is 0.01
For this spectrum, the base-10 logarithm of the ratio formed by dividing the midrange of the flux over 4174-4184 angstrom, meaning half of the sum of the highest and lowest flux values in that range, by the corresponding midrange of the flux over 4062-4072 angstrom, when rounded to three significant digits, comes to 0.101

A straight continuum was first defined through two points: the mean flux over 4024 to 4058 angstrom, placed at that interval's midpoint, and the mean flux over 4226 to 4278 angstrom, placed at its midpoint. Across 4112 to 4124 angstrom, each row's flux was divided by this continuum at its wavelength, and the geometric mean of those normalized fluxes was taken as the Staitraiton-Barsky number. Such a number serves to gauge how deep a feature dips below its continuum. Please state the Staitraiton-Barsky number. 1.20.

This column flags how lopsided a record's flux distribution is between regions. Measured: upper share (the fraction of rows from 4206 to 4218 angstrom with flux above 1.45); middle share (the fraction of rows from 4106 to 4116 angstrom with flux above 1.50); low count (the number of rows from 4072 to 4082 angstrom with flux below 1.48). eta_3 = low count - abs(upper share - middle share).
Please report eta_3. 4.0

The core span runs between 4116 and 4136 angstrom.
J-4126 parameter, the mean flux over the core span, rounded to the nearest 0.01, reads 1.65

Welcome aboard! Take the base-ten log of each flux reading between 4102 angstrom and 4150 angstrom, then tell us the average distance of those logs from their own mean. 0.034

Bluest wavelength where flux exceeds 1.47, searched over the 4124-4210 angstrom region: 4125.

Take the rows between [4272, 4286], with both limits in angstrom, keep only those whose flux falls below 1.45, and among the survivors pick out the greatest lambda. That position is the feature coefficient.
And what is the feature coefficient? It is 4277 angstrom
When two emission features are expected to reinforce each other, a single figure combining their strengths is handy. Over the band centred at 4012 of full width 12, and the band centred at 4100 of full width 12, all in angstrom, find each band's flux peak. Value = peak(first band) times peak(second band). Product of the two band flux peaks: 2.7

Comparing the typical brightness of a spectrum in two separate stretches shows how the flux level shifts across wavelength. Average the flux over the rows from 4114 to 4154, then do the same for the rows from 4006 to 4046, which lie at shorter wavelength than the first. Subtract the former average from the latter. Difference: -0.16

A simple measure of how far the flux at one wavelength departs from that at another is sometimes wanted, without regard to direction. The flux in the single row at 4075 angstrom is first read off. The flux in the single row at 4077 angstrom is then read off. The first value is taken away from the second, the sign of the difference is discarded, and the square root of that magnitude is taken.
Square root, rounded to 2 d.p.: 0.19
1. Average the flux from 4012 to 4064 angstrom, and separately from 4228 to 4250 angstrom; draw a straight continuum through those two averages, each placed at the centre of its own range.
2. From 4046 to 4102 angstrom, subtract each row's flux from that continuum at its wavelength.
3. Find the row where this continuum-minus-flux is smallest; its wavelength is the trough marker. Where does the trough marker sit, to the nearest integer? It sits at 4089 angstrom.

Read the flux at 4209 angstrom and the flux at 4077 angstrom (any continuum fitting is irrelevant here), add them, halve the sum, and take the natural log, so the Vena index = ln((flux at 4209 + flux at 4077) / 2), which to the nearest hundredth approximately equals 0.46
